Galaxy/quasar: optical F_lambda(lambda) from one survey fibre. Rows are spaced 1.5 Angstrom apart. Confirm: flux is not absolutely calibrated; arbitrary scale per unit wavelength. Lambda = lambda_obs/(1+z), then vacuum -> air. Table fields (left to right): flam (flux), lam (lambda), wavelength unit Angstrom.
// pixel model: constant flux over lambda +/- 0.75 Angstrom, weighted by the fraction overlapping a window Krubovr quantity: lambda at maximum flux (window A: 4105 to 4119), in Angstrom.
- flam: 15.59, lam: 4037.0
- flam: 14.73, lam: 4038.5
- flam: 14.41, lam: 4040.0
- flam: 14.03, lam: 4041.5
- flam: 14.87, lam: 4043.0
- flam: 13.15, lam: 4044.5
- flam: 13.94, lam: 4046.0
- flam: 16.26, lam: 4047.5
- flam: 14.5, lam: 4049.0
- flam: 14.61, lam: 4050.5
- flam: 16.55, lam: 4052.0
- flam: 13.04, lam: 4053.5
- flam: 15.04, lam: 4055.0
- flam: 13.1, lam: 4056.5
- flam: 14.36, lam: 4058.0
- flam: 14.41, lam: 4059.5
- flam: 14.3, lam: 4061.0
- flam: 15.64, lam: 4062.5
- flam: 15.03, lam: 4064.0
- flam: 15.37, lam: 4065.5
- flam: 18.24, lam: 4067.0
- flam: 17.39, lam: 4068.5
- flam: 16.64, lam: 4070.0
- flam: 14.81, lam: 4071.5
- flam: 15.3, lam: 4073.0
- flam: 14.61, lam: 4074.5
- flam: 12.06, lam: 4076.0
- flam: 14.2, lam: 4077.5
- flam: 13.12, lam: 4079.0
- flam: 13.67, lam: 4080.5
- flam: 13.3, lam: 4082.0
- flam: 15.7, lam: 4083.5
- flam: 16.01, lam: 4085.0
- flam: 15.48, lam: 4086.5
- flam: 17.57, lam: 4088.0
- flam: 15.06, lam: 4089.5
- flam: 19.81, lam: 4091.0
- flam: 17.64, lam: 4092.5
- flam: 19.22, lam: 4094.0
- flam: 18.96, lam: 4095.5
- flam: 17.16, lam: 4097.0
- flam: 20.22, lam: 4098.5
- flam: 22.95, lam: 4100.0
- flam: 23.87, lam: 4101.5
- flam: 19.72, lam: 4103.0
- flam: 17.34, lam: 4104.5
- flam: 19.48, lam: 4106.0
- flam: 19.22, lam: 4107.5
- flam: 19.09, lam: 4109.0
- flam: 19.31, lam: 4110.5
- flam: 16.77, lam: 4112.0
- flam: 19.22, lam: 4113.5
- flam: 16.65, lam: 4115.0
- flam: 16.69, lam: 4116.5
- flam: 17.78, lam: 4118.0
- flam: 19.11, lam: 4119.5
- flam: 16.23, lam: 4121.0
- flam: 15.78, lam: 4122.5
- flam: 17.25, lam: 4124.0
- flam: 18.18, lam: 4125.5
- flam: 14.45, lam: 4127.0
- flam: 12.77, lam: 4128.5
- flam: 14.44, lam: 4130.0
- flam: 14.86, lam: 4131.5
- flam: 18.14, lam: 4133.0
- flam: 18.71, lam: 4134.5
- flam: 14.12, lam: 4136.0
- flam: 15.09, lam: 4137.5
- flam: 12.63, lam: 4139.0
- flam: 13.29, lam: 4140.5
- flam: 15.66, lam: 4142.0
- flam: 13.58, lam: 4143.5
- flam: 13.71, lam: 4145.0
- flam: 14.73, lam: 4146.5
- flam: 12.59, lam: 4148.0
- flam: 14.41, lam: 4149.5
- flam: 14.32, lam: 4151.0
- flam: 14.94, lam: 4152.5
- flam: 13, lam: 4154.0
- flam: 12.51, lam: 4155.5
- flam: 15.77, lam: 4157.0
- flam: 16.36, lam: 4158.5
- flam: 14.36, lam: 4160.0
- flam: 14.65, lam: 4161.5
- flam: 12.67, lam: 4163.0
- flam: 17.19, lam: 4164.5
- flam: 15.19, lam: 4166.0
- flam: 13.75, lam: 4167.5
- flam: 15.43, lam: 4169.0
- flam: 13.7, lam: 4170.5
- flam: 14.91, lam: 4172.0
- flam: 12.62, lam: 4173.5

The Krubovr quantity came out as 4106.0 Angstrom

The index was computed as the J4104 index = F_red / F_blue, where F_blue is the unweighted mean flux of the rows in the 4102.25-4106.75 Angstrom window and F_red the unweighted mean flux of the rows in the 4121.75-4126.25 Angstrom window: 0.91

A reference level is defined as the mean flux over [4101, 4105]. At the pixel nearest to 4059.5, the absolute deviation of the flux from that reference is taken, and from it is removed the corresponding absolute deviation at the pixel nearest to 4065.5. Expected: 1.0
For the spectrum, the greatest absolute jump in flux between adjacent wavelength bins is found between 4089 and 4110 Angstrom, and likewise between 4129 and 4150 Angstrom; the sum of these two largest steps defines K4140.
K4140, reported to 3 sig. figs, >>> 9.34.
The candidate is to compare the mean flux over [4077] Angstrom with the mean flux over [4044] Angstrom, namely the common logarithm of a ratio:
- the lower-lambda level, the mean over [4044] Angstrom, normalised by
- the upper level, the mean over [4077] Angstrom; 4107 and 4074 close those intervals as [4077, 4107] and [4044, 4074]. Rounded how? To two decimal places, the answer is -0.07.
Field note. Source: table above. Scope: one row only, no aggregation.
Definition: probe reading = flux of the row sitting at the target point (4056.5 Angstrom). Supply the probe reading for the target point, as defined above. 13.1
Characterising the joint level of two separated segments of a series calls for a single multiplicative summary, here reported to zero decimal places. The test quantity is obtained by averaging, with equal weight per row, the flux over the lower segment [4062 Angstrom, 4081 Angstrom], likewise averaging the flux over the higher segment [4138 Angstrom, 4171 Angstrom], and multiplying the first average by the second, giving 216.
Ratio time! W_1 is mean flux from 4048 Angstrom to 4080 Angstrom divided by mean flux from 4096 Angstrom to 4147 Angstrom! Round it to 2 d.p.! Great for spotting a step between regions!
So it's 0.87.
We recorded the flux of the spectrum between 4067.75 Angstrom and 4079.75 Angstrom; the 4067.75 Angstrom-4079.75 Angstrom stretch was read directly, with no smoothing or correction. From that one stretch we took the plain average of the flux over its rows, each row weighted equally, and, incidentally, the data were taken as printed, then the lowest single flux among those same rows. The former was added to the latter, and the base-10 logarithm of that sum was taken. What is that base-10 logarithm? 1.43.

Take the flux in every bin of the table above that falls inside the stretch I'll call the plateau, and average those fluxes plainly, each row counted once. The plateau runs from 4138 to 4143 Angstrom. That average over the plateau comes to 13.9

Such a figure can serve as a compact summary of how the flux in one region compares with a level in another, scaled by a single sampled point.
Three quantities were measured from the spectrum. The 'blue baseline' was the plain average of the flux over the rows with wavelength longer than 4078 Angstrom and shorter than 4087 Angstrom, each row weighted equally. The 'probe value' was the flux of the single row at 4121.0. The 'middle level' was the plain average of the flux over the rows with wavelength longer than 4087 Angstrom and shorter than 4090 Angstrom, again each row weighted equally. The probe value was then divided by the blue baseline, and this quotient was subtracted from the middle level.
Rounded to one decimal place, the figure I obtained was 15.2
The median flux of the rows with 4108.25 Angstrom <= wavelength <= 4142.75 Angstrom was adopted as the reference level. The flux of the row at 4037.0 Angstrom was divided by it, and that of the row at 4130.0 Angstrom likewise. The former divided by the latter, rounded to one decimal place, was 1.1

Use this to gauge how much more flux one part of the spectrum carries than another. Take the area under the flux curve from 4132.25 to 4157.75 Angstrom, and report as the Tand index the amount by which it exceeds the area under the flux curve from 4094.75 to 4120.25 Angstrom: -115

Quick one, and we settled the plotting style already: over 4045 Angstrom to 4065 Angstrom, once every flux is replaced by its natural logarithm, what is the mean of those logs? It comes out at 2.68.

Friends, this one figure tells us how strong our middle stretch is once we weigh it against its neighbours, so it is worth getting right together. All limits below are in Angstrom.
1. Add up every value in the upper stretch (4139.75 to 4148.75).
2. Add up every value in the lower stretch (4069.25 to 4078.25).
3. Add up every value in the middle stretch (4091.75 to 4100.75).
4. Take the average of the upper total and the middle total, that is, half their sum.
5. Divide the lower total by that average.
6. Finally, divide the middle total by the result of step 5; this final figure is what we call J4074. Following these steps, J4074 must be 132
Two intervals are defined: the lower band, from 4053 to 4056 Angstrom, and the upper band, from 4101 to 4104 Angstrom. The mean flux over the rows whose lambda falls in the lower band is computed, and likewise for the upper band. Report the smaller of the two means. 14.0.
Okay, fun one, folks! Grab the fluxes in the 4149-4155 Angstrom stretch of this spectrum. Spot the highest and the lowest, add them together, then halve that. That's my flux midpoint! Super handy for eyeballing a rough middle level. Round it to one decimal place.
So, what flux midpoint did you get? 14.0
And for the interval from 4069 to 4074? 15.7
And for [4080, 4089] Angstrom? 15.4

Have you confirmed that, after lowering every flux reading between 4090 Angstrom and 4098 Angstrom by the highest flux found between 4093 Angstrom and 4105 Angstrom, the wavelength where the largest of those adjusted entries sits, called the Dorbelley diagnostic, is 4091.0 Angstrom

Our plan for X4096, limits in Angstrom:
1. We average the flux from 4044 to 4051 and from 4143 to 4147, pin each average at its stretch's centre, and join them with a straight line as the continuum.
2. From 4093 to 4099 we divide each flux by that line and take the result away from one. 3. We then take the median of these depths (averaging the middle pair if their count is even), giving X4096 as -0.34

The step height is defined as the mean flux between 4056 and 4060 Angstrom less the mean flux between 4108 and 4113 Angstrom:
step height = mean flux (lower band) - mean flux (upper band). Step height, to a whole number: -4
